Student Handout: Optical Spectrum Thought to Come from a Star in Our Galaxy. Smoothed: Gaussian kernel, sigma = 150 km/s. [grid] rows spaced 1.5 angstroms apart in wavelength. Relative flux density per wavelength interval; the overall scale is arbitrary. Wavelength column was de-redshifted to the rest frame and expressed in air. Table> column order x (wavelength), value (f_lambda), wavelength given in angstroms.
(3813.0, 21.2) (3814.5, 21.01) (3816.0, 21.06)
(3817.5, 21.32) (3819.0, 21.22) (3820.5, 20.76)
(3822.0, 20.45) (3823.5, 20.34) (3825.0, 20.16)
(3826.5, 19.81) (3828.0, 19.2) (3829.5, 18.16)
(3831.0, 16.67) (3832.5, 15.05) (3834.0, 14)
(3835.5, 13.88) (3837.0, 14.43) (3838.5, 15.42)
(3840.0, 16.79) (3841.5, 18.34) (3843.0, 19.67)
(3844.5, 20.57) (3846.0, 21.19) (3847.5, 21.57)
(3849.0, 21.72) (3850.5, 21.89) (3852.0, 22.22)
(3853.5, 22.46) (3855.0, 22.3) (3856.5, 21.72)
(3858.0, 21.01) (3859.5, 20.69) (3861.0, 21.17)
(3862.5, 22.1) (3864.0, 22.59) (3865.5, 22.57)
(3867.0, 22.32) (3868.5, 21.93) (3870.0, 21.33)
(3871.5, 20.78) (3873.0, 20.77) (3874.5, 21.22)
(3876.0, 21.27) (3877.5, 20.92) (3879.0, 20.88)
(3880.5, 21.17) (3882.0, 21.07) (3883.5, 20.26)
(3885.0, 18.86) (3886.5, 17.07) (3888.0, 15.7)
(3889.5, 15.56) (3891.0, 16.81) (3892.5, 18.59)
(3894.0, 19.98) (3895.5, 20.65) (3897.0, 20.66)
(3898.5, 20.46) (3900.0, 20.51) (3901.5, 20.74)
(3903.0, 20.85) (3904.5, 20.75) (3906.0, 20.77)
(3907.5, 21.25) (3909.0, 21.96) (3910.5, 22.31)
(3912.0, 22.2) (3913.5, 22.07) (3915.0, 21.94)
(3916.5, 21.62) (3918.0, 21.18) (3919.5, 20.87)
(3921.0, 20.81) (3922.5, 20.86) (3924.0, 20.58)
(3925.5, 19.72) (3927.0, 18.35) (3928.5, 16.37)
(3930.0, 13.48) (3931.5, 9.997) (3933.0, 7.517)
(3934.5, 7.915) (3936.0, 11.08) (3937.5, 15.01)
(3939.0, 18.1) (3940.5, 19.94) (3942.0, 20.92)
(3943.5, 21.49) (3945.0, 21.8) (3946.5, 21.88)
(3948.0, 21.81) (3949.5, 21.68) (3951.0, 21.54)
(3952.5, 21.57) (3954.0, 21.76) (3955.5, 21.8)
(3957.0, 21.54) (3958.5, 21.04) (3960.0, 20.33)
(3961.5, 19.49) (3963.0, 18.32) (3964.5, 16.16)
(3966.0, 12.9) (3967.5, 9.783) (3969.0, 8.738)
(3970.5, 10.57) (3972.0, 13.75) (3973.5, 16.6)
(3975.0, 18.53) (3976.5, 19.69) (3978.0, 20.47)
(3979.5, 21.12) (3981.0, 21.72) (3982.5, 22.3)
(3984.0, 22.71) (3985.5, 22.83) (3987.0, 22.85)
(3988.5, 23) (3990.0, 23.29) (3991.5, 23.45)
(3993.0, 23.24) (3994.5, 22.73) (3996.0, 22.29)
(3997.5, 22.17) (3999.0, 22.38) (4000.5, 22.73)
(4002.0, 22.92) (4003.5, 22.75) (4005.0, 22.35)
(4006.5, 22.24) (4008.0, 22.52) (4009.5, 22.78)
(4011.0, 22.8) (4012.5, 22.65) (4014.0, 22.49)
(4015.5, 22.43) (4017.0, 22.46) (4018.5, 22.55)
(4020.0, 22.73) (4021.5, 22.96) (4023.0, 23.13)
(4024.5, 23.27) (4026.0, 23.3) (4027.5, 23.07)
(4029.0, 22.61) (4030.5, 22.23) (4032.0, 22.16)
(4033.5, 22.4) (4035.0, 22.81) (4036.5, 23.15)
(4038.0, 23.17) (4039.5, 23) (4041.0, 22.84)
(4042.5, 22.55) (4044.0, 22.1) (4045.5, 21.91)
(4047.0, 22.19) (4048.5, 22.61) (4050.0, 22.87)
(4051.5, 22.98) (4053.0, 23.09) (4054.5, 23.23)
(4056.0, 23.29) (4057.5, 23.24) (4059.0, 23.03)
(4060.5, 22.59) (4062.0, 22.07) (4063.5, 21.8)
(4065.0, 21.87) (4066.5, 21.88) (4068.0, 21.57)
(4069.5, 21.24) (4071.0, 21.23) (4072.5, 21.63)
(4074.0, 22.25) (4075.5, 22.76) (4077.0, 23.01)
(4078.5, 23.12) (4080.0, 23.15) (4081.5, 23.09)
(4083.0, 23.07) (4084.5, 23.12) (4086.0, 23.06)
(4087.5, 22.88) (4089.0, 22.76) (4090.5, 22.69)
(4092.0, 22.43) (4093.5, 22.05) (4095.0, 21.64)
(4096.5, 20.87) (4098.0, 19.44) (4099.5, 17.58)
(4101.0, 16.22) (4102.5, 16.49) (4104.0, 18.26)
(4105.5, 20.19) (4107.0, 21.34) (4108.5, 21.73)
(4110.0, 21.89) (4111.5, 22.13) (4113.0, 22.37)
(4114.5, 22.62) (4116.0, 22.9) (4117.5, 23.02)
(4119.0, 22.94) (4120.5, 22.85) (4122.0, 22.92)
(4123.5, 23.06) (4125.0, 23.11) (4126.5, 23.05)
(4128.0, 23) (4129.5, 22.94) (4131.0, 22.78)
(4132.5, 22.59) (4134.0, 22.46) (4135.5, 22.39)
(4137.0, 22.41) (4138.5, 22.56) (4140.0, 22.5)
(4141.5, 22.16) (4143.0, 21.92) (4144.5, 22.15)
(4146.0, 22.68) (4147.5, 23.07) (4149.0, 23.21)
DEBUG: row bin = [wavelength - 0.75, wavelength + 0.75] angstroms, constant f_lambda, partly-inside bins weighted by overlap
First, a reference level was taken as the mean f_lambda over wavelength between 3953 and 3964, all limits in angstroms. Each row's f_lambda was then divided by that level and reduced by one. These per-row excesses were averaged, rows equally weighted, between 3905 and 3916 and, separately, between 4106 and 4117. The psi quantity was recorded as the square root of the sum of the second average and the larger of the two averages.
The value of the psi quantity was 0.39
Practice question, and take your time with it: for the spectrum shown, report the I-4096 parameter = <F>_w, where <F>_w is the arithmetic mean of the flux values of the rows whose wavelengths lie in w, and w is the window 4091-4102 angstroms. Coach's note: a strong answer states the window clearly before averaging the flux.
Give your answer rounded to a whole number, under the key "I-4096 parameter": 20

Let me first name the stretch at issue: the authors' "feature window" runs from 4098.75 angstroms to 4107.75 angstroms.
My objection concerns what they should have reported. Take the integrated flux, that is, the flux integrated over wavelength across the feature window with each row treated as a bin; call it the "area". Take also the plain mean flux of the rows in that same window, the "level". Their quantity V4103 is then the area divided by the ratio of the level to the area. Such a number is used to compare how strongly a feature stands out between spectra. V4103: 1486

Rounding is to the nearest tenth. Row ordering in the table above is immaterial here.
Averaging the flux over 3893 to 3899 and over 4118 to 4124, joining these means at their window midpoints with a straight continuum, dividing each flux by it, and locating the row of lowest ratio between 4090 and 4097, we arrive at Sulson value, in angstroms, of 4096.5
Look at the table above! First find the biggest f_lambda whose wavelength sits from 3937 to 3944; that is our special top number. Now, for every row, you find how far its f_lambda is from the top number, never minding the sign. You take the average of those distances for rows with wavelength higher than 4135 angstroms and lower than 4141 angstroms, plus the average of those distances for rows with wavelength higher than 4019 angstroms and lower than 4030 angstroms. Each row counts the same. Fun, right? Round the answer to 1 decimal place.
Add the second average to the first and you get 2.5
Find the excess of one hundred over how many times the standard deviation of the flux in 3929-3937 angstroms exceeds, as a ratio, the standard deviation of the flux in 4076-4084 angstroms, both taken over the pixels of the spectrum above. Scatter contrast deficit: 54.1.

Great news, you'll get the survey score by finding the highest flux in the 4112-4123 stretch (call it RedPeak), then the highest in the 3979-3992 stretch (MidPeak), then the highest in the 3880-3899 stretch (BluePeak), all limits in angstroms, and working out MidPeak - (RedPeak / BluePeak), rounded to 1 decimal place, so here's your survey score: 22.4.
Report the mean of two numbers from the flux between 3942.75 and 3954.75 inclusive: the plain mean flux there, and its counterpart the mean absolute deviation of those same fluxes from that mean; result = 10.9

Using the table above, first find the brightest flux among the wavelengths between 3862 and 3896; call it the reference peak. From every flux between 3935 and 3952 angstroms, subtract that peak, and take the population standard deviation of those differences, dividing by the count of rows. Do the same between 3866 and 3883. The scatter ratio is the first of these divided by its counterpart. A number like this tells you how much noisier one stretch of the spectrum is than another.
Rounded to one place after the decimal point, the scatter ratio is 7.3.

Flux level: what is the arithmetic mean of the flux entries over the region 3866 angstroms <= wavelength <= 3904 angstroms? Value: 20.0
